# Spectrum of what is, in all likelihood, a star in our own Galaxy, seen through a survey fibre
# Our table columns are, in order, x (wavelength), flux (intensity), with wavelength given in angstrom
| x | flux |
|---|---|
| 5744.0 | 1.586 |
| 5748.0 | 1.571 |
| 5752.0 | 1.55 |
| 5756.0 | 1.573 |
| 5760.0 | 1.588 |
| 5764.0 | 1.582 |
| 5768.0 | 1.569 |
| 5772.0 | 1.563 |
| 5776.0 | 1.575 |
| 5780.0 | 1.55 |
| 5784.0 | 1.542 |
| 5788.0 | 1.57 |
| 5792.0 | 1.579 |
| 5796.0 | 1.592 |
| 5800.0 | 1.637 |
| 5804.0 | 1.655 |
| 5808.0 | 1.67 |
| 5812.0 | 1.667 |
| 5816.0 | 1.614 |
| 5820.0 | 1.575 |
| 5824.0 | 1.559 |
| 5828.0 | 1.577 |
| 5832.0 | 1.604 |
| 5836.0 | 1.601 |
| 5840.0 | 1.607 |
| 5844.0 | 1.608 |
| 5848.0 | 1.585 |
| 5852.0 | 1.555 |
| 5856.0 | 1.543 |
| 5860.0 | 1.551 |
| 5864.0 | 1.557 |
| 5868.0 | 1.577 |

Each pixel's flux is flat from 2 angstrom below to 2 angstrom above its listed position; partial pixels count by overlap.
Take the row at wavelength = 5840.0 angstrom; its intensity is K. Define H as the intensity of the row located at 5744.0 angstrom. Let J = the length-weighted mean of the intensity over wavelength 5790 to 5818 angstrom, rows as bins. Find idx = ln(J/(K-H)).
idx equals 4.4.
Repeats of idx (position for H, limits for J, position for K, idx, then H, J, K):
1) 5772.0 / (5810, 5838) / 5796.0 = 4.0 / 1.563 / 1.60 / 1.592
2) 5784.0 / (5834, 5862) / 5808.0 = 2.5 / 1.542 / 1.58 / 1.67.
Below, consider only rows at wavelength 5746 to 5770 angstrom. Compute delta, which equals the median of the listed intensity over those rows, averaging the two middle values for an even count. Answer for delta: 1.57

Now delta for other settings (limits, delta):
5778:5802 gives 1.57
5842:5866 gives 1.56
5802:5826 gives 1.63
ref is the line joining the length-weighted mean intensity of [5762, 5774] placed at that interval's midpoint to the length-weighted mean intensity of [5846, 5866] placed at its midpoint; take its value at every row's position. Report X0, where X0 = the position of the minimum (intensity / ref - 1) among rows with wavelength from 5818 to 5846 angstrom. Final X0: 5824.0 angstrom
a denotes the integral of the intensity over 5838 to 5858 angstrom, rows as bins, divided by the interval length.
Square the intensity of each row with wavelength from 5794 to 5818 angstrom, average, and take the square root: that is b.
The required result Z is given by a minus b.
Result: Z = -0.06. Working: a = 1.58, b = 1.639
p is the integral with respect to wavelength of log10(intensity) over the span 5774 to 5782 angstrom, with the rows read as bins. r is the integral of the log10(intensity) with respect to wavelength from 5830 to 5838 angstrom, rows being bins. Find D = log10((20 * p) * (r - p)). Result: 0.4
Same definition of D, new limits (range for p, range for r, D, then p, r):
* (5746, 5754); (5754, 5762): 0.1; 1.55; 1.59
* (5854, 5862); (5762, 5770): 0.3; 1.52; 1.58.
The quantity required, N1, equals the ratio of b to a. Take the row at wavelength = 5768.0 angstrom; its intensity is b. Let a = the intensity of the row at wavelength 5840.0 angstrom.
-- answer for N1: 0.98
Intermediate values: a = 1.607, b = 1.569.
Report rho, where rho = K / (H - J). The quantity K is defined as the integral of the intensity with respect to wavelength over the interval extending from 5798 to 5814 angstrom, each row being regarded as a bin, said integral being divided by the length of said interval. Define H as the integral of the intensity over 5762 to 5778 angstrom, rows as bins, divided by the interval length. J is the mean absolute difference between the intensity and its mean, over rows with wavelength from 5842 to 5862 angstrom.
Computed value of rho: 1.07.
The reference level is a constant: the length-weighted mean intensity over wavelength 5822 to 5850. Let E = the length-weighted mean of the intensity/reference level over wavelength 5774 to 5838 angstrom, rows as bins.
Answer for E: 1.004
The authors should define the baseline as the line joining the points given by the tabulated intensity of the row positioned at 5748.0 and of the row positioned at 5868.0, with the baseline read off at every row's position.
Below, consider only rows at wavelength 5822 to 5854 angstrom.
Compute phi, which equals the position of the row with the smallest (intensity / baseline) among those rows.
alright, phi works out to 5852.0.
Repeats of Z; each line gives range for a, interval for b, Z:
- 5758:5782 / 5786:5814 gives -0.05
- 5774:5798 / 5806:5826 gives -0.05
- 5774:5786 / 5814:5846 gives -0.04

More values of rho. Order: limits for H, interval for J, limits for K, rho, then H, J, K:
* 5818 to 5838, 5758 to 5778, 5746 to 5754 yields 0.99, 1.58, 0.008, 1.56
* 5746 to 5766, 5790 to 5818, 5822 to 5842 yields 1.03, 1.57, 0.030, 1.59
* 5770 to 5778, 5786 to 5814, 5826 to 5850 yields 1.04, 1.57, 0.038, 1.60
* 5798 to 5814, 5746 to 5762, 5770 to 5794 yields 0.95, 1.66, 0.010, 1.56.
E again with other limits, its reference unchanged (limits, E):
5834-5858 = 0.995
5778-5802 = 0.992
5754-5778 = 0.990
